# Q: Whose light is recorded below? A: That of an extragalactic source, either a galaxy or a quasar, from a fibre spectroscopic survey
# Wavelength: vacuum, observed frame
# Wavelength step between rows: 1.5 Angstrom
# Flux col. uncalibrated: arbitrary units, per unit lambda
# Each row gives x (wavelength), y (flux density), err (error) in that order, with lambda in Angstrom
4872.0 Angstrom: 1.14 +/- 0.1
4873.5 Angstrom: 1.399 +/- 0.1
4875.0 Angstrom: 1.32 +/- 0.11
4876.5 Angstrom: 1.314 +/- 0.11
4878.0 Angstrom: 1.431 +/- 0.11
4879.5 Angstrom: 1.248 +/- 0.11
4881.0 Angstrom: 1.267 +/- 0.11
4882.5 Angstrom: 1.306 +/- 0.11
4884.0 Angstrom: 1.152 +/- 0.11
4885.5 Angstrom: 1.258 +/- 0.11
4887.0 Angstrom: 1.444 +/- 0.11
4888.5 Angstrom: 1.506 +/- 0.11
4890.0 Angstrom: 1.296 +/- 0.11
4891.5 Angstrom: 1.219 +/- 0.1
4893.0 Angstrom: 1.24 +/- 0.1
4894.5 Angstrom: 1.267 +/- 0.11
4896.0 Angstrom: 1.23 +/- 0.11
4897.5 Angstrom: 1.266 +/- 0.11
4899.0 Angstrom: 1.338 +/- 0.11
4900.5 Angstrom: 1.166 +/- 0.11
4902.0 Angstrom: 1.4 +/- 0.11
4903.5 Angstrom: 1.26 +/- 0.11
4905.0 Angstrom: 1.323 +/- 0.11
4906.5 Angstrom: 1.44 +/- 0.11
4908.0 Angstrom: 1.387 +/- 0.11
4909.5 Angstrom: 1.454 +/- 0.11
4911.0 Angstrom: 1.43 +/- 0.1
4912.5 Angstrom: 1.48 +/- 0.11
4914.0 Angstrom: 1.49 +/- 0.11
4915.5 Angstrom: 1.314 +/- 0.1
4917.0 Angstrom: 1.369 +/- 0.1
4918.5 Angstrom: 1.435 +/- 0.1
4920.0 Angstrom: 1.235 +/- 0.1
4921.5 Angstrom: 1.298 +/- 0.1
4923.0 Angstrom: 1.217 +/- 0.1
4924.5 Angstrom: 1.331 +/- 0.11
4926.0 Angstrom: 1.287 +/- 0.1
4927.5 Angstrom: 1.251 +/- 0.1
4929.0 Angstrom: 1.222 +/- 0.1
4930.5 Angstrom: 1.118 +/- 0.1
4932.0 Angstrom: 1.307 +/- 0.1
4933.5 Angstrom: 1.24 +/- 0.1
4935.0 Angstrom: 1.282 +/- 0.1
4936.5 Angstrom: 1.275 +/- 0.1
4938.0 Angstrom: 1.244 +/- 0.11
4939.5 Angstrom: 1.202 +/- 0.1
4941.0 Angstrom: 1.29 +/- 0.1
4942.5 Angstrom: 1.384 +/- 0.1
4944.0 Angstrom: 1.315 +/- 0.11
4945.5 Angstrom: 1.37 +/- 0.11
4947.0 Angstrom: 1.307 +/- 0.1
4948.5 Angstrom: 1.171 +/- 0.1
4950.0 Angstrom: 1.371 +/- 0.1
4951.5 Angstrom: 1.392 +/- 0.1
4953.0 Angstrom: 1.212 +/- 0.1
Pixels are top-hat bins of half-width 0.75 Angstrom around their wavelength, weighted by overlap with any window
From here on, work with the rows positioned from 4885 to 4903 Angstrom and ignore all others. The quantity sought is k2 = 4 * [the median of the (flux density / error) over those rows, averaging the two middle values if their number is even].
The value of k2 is 47.9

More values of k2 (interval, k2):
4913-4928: 51.7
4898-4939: 50.9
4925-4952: 50.5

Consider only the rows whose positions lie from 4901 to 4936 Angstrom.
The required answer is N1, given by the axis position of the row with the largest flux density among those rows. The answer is 4914.0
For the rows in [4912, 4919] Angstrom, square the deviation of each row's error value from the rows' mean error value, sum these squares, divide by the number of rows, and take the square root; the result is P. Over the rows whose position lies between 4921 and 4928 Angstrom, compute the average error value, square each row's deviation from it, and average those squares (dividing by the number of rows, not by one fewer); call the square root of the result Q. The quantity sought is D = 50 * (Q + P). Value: 0.44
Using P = 0.0049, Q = 0.0040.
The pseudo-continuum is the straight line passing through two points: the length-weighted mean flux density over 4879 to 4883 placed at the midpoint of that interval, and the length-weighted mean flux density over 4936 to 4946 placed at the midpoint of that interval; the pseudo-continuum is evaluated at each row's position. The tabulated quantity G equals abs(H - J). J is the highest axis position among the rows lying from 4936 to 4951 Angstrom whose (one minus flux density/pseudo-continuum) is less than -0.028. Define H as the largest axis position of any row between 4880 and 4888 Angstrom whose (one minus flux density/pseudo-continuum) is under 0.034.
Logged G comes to 63.0 Angstrom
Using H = 4887.0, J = 4950.0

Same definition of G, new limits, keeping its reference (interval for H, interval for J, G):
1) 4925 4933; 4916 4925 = 7.5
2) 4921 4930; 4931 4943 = 15.0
